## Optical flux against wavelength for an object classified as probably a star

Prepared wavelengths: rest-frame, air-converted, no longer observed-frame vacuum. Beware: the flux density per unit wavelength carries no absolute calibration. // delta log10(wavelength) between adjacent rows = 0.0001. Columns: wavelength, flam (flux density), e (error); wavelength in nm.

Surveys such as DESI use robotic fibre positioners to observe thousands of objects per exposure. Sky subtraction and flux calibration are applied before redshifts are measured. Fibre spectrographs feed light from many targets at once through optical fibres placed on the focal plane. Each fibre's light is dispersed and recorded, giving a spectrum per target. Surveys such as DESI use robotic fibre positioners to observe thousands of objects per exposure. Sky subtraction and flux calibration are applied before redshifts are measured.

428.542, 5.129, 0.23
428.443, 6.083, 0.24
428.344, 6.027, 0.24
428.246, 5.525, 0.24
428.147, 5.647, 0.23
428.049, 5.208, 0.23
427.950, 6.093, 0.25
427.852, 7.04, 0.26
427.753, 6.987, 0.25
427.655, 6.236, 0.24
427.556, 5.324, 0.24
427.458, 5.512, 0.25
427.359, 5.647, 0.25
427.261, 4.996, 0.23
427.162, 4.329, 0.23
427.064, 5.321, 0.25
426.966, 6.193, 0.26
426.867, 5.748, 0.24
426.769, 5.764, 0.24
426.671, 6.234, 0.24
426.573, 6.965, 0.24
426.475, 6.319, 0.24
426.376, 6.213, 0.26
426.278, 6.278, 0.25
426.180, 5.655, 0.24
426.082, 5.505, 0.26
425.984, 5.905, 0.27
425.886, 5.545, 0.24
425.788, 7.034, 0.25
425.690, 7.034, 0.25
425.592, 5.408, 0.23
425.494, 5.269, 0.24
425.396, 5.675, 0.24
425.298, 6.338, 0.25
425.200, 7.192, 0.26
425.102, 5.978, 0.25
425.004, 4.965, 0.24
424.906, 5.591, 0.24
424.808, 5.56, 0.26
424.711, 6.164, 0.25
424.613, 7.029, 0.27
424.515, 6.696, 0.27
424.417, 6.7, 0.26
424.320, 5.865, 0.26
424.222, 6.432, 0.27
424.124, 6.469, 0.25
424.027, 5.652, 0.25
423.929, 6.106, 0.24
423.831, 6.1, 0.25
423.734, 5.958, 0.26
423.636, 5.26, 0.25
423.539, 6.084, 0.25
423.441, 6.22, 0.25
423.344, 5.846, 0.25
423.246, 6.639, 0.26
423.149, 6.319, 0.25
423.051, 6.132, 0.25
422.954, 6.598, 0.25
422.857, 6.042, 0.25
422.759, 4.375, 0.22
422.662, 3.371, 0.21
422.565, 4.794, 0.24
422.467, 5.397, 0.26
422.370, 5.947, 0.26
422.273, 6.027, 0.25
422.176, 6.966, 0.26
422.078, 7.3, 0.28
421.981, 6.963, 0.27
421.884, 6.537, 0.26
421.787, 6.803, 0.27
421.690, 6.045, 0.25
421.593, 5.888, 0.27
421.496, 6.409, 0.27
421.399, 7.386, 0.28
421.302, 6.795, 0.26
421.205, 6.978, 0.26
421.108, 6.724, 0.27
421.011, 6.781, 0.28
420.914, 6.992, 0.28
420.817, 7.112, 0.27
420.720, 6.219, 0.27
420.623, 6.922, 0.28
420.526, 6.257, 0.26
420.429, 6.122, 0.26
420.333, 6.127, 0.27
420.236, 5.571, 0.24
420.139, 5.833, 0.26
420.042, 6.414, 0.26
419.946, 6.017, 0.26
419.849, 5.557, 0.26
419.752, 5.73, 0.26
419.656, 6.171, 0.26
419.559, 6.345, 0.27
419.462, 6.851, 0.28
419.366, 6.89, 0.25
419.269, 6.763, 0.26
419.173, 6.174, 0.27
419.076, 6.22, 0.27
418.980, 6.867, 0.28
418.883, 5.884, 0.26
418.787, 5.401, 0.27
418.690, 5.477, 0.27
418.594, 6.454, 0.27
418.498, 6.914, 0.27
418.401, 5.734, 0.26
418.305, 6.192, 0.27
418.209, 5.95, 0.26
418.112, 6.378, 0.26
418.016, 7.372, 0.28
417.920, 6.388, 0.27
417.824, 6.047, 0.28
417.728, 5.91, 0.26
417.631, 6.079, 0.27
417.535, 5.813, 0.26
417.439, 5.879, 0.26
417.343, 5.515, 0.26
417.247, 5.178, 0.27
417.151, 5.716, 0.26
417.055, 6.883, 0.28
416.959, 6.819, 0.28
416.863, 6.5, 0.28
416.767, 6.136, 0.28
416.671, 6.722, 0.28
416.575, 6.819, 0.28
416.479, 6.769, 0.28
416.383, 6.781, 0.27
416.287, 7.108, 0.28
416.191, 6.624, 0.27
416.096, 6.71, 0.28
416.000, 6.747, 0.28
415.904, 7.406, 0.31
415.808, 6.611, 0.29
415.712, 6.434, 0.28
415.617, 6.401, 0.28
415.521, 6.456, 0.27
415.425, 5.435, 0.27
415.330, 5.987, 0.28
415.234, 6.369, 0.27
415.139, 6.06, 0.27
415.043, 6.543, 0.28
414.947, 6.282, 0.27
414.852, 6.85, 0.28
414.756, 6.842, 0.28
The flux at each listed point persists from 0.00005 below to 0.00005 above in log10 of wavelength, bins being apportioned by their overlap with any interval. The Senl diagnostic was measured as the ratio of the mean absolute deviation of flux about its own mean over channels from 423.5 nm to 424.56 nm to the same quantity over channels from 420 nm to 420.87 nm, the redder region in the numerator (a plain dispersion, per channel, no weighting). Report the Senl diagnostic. 0.94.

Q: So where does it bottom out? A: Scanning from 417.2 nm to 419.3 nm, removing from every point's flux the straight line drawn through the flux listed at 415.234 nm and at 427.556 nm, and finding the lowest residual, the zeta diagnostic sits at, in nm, 417.247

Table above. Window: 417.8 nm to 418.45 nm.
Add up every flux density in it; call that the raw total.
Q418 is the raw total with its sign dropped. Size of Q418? 44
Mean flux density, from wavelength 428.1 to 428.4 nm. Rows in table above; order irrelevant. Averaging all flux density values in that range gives 5.7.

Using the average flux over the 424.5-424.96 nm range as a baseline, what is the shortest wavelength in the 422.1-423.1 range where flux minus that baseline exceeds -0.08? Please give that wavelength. 422.176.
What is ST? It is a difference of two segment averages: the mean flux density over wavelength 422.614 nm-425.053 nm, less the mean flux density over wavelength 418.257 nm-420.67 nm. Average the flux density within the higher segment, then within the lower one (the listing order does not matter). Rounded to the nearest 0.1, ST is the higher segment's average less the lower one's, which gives -0.3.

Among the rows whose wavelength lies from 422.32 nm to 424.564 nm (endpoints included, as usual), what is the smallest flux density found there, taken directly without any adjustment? 3.371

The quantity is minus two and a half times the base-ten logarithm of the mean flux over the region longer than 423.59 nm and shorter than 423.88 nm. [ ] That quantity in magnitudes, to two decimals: -1.90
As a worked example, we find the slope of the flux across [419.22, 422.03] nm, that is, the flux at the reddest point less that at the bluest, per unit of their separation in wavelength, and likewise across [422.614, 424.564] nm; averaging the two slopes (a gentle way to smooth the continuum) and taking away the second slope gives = -0.9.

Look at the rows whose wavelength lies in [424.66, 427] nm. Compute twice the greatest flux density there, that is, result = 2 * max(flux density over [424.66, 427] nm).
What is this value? 14.4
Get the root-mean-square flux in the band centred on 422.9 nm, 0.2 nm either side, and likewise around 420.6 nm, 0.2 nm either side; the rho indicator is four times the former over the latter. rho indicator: 3.7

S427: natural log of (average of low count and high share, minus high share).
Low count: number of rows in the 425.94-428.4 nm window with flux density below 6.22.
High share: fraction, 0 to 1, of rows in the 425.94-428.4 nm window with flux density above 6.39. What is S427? 2.2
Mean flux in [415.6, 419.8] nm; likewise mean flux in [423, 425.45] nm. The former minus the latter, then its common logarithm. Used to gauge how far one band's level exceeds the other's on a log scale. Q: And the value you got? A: -0.62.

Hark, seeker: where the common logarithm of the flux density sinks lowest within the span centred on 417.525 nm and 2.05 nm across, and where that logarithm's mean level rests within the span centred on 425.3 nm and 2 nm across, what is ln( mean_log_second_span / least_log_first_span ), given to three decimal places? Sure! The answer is 0.089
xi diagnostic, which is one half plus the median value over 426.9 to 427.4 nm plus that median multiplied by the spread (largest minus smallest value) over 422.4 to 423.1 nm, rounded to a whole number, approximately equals 23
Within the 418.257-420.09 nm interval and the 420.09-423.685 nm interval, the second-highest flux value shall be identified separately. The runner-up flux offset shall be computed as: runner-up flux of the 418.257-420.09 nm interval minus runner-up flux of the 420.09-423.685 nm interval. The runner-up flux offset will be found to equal -0.41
